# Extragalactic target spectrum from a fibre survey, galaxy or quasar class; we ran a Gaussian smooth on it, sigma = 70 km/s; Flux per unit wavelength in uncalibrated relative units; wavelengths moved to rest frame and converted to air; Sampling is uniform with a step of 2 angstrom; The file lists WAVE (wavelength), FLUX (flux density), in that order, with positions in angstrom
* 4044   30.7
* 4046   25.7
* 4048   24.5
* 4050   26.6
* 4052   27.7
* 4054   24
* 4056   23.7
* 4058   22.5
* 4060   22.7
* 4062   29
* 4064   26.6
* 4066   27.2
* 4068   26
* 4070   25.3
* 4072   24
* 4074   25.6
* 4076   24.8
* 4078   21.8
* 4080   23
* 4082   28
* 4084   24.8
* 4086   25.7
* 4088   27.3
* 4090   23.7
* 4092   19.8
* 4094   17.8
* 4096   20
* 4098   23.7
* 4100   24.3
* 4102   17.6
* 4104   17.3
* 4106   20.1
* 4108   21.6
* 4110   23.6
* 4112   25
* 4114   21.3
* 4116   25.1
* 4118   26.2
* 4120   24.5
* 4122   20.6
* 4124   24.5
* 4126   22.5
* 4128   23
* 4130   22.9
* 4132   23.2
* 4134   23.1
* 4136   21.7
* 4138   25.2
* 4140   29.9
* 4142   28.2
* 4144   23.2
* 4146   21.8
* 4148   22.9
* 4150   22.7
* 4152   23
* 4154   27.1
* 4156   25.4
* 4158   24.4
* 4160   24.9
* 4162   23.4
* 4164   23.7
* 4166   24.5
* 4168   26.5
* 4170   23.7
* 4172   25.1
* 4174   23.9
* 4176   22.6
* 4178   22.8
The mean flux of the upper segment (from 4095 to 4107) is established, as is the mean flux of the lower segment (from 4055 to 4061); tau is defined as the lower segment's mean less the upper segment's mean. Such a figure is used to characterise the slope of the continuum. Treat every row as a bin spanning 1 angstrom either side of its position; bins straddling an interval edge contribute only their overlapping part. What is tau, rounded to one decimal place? 2.5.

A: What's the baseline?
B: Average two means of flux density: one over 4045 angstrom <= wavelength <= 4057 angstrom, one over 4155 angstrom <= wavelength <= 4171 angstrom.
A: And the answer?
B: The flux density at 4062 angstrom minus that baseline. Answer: 4.0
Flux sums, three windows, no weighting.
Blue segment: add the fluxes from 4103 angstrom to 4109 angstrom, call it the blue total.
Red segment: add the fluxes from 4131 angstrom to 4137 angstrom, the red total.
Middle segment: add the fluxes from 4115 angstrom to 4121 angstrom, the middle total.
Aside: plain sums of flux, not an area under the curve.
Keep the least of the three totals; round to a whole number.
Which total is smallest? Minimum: 59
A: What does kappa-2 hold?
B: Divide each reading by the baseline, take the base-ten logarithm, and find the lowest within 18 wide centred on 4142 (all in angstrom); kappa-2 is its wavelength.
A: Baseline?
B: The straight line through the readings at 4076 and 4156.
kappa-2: 4136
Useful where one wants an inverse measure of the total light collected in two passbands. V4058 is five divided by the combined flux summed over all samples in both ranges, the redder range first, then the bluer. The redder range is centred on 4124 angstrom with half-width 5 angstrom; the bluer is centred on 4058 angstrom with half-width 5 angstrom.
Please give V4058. 0.021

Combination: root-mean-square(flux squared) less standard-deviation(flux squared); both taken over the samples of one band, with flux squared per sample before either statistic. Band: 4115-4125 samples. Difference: 507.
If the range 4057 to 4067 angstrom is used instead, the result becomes 544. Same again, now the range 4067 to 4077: 599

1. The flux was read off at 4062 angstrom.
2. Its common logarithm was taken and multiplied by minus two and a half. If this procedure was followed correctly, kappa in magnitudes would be -3.66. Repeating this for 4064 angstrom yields -3.56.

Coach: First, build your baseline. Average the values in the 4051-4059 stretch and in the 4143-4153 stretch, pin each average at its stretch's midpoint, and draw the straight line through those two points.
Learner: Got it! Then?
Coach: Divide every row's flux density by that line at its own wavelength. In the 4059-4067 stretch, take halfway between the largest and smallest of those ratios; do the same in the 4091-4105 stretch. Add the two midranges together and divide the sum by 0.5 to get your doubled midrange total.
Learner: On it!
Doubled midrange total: 3.89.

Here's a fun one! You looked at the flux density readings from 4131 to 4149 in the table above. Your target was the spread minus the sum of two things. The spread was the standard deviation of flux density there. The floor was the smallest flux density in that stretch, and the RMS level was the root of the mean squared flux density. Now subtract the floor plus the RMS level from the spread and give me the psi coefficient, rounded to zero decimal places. -43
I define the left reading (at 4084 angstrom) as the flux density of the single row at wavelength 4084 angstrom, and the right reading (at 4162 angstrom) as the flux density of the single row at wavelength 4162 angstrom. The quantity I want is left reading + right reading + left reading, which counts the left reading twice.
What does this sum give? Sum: 73.0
